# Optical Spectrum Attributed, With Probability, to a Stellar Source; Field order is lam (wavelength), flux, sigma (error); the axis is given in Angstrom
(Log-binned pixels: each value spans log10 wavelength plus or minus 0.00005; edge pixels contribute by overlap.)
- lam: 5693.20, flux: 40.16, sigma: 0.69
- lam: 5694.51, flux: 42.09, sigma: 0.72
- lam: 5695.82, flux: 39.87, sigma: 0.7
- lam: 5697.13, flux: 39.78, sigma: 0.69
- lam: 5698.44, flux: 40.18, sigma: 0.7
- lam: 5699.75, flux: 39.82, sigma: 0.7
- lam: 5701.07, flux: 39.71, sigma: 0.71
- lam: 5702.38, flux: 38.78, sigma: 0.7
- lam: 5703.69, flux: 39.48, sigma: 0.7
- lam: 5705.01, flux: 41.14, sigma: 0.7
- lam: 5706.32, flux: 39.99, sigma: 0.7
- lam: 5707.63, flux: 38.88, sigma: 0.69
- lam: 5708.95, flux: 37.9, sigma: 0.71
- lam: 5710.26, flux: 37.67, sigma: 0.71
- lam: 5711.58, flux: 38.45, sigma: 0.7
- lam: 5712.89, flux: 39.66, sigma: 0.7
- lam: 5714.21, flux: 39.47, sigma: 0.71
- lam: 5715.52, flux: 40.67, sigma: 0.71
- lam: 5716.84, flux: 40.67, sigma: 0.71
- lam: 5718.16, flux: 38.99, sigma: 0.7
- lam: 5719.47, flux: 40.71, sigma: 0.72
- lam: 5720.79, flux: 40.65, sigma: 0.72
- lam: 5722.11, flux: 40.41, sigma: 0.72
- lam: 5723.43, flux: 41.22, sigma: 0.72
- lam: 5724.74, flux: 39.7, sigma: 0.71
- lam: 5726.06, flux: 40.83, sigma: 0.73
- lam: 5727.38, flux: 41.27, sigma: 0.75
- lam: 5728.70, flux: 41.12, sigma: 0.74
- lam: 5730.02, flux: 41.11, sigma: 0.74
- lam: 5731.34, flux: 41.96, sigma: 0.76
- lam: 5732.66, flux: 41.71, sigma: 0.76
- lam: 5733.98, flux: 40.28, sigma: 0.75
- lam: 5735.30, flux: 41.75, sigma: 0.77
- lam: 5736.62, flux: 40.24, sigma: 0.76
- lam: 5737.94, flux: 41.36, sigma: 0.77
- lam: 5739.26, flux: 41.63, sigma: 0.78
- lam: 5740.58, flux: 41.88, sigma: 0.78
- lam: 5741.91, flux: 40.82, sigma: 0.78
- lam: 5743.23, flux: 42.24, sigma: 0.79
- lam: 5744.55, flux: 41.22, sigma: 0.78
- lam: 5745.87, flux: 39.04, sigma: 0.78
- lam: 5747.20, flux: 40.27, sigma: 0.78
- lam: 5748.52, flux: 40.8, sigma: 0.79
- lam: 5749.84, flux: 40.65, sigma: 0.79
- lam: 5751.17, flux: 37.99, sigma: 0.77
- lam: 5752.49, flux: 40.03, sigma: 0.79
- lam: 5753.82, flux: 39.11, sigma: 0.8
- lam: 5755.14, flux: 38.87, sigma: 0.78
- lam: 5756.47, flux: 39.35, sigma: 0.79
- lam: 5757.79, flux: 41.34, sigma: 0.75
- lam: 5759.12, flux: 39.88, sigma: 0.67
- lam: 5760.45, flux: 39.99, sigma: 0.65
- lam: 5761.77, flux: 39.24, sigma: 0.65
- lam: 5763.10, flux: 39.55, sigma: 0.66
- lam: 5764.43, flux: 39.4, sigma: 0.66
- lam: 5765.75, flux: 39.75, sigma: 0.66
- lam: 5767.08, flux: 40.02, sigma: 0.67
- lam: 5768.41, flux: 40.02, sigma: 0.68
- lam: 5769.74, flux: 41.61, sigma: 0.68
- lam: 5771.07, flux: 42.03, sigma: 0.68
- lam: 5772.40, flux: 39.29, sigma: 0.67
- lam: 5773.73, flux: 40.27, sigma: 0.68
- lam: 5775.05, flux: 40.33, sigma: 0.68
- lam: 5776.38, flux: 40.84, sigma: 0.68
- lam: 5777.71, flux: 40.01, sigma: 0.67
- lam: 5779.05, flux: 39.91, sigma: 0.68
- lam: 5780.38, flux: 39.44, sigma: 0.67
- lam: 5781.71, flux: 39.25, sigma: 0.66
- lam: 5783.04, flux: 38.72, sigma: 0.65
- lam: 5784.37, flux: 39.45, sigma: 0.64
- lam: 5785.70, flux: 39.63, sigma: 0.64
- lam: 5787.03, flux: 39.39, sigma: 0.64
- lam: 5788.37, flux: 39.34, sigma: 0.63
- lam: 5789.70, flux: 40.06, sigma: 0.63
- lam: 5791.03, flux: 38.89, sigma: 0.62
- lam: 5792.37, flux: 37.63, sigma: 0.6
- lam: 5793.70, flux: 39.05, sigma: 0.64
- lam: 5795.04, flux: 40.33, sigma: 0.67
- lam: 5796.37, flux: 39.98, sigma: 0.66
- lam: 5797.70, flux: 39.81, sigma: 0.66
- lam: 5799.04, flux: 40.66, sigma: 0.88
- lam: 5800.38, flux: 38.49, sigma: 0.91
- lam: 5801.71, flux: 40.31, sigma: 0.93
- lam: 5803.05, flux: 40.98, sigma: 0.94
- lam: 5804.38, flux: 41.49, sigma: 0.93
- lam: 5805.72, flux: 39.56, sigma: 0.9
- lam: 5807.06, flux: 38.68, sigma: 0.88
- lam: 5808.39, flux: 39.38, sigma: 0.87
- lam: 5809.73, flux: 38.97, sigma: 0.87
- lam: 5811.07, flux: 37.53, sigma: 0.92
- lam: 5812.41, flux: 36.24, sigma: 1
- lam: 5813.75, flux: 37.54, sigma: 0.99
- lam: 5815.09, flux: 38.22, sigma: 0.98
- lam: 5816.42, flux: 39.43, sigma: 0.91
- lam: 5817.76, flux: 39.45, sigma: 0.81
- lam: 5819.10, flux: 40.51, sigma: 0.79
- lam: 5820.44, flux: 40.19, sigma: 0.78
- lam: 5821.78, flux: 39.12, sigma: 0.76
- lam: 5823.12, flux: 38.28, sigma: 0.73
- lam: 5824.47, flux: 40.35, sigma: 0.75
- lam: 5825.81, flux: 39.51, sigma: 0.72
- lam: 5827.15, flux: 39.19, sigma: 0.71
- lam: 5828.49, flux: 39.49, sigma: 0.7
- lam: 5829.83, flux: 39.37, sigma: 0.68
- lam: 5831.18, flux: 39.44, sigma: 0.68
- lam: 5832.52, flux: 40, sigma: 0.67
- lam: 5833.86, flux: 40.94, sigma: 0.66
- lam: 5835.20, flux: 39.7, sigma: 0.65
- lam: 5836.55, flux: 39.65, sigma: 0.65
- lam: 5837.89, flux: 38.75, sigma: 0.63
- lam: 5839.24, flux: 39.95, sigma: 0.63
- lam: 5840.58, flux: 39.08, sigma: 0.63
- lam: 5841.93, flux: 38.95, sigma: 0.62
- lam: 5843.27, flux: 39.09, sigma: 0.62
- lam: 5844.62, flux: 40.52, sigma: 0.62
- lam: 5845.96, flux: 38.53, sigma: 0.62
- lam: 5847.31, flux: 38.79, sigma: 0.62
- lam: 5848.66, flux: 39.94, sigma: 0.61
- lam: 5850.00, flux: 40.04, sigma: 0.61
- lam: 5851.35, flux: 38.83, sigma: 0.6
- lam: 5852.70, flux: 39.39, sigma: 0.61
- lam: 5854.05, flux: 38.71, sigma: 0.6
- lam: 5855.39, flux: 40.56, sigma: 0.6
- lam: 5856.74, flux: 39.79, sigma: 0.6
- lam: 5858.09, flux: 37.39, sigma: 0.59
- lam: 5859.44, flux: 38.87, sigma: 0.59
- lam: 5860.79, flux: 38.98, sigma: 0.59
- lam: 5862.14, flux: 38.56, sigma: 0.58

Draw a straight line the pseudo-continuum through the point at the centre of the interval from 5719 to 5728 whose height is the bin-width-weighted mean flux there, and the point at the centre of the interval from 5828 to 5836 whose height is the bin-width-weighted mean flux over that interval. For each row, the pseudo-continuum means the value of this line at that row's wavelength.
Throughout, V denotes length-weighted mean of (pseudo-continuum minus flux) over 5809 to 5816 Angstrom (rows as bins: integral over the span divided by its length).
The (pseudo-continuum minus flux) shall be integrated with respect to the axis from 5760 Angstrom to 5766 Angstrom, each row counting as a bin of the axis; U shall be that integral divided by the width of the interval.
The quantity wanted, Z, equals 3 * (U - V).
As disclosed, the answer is -4.2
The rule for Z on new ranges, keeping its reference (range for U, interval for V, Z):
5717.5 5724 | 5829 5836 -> 1.1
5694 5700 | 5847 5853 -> 0.9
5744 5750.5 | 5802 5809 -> 0.3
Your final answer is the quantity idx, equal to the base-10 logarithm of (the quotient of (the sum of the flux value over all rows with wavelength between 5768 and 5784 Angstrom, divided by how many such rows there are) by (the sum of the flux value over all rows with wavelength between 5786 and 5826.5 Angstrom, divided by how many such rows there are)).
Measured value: 0.009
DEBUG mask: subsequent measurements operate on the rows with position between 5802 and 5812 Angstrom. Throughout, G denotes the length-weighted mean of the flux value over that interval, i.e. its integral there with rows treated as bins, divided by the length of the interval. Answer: 39.4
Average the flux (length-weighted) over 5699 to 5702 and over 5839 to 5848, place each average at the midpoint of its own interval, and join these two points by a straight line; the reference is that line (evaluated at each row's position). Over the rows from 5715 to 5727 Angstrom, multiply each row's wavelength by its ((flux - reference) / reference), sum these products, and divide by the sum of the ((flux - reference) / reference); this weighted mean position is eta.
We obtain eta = 5721.2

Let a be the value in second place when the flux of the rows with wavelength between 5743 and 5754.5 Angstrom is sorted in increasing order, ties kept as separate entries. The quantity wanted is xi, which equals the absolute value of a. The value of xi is 39.0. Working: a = 39.04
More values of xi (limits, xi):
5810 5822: 37.5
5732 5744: 40.3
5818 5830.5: 39.1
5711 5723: 39.0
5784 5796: 38.9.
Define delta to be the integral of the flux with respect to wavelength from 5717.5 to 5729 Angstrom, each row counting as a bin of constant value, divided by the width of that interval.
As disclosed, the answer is 40.5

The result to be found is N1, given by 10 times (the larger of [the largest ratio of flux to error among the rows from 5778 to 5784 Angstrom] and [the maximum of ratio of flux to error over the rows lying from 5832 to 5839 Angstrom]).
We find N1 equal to 620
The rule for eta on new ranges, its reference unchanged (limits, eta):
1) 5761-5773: 5770.0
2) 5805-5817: 5812.4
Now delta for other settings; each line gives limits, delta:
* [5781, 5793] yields 39.2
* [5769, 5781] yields 40.4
